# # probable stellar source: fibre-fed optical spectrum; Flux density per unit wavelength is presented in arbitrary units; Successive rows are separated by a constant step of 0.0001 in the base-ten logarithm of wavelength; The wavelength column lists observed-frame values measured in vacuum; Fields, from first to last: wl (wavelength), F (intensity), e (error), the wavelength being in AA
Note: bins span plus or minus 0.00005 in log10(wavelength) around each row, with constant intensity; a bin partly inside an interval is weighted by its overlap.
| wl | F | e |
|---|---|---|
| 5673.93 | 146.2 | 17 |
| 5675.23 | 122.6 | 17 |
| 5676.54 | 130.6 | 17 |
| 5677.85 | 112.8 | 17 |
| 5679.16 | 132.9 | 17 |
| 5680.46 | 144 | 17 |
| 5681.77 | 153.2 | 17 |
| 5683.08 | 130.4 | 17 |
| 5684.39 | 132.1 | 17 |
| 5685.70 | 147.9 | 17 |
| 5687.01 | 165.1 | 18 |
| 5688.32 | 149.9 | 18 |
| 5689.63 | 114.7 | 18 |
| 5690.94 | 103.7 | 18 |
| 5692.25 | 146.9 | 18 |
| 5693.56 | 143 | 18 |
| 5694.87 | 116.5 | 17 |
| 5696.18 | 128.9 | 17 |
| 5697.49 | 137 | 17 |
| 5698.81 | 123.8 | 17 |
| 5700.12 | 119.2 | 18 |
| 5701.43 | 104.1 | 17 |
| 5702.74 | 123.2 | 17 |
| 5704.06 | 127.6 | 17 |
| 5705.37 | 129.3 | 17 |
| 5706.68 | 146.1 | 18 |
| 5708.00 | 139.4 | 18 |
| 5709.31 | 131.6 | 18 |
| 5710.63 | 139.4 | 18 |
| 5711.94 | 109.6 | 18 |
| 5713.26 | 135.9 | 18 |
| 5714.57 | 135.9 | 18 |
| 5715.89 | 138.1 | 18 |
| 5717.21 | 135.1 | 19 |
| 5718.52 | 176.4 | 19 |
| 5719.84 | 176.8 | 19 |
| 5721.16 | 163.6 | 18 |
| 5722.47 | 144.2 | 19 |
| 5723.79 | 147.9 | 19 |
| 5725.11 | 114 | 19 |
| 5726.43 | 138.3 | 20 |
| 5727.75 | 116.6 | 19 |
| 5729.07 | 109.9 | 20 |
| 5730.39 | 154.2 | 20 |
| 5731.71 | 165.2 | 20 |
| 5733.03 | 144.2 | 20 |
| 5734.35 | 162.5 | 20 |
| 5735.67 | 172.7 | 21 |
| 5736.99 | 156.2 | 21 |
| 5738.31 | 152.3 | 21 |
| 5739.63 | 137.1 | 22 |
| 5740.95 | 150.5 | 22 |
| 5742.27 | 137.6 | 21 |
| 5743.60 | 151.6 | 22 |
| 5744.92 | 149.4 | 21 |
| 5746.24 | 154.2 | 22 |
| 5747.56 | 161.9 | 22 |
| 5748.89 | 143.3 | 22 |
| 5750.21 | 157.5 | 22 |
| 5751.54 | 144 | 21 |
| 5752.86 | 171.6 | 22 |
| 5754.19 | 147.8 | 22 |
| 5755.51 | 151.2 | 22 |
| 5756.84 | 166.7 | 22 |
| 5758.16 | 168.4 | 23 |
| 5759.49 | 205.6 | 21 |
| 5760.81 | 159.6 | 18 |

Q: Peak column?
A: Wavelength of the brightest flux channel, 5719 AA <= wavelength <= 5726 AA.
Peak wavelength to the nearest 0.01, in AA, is 5719.84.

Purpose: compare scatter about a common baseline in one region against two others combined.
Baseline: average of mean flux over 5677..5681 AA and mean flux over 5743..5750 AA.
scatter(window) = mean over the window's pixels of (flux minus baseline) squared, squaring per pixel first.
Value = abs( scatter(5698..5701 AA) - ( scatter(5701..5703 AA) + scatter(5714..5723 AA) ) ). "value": 900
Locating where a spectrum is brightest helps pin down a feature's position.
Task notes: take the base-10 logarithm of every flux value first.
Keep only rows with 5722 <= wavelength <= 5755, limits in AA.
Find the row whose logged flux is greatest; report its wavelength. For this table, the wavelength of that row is 5735.67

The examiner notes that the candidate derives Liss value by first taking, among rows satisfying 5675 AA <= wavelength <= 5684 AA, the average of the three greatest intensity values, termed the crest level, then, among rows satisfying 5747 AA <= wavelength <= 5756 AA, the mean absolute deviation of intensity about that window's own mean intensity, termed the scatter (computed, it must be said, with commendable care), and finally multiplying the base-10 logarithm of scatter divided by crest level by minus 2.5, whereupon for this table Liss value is 3.1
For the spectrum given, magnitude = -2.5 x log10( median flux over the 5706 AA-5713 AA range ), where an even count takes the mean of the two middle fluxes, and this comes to -5.36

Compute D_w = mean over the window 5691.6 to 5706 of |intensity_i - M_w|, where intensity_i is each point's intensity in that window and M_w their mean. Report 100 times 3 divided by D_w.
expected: 33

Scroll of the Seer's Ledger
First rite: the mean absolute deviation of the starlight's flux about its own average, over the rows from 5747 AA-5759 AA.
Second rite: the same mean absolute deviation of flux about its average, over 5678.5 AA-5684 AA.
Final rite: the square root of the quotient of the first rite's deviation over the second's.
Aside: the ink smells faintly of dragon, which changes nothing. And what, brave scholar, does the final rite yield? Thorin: 1.04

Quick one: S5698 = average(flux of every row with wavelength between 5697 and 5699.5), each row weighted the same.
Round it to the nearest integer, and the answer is 130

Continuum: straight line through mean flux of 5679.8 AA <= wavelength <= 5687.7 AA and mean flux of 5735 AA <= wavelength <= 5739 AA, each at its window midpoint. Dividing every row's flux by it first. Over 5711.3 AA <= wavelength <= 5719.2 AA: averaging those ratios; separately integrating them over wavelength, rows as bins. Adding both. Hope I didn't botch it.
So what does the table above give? 8.0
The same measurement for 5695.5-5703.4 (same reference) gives 7.3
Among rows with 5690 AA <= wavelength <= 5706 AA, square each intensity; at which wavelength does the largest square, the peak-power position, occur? 5692.25 AA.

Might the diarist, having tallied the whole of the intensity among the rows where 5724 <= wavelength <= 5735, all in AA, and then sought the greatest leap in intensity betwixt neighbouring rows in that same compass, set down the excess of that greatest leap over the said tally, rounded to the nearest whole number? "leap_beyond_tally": -1061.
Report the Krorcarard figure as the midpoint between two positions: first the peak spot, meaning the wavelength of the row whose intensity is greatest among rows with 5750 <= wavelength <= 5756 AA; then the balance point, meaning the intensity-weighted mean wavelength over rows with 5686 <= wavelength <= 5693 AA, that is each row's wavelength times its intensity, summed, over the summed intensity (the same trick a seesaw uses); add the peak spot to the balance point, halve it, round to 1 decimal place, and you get 5721.2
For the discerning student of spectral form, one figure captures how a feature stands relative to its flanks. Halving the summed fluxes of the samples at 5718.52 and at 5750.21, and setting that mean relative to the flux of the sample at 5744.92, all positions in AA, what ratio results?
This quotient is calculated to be 1.12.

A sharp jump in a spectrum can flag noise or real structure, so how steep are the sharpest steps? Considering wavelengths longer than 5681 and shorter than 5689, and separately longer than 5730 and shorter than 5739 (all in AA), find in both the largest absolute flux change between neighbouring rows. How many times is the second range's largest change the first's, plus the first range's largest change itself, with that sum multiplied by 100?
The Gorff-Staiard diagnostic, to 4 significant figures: 2372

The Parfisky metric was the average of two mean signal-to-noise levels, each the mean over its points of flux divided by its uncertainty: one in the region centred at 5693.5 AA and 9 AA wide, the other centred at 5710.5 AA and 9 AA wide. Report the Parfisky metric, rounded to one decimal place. 7.3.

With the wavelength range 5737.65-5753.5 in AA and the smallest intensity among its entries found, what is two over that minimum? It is 0.0146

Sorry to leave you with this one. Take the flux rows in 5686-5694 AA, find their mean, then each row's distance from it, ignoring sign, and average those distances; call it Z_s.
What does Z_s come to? 18.7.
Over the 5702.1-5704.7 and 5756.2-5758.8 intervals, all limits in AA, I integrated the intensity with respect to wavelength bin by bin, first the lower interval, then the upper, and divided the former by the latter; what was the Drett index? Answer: 0.74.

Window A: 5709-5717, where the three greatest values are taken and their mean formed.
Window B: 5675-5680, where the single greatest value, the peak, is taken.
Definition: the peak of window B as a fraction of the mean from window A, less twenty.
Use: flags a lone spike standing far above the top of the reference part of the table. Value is -19.0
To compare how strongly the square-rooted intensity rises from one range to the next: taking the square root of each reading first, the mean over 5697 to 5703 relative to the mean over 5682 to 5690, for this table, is 0.93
